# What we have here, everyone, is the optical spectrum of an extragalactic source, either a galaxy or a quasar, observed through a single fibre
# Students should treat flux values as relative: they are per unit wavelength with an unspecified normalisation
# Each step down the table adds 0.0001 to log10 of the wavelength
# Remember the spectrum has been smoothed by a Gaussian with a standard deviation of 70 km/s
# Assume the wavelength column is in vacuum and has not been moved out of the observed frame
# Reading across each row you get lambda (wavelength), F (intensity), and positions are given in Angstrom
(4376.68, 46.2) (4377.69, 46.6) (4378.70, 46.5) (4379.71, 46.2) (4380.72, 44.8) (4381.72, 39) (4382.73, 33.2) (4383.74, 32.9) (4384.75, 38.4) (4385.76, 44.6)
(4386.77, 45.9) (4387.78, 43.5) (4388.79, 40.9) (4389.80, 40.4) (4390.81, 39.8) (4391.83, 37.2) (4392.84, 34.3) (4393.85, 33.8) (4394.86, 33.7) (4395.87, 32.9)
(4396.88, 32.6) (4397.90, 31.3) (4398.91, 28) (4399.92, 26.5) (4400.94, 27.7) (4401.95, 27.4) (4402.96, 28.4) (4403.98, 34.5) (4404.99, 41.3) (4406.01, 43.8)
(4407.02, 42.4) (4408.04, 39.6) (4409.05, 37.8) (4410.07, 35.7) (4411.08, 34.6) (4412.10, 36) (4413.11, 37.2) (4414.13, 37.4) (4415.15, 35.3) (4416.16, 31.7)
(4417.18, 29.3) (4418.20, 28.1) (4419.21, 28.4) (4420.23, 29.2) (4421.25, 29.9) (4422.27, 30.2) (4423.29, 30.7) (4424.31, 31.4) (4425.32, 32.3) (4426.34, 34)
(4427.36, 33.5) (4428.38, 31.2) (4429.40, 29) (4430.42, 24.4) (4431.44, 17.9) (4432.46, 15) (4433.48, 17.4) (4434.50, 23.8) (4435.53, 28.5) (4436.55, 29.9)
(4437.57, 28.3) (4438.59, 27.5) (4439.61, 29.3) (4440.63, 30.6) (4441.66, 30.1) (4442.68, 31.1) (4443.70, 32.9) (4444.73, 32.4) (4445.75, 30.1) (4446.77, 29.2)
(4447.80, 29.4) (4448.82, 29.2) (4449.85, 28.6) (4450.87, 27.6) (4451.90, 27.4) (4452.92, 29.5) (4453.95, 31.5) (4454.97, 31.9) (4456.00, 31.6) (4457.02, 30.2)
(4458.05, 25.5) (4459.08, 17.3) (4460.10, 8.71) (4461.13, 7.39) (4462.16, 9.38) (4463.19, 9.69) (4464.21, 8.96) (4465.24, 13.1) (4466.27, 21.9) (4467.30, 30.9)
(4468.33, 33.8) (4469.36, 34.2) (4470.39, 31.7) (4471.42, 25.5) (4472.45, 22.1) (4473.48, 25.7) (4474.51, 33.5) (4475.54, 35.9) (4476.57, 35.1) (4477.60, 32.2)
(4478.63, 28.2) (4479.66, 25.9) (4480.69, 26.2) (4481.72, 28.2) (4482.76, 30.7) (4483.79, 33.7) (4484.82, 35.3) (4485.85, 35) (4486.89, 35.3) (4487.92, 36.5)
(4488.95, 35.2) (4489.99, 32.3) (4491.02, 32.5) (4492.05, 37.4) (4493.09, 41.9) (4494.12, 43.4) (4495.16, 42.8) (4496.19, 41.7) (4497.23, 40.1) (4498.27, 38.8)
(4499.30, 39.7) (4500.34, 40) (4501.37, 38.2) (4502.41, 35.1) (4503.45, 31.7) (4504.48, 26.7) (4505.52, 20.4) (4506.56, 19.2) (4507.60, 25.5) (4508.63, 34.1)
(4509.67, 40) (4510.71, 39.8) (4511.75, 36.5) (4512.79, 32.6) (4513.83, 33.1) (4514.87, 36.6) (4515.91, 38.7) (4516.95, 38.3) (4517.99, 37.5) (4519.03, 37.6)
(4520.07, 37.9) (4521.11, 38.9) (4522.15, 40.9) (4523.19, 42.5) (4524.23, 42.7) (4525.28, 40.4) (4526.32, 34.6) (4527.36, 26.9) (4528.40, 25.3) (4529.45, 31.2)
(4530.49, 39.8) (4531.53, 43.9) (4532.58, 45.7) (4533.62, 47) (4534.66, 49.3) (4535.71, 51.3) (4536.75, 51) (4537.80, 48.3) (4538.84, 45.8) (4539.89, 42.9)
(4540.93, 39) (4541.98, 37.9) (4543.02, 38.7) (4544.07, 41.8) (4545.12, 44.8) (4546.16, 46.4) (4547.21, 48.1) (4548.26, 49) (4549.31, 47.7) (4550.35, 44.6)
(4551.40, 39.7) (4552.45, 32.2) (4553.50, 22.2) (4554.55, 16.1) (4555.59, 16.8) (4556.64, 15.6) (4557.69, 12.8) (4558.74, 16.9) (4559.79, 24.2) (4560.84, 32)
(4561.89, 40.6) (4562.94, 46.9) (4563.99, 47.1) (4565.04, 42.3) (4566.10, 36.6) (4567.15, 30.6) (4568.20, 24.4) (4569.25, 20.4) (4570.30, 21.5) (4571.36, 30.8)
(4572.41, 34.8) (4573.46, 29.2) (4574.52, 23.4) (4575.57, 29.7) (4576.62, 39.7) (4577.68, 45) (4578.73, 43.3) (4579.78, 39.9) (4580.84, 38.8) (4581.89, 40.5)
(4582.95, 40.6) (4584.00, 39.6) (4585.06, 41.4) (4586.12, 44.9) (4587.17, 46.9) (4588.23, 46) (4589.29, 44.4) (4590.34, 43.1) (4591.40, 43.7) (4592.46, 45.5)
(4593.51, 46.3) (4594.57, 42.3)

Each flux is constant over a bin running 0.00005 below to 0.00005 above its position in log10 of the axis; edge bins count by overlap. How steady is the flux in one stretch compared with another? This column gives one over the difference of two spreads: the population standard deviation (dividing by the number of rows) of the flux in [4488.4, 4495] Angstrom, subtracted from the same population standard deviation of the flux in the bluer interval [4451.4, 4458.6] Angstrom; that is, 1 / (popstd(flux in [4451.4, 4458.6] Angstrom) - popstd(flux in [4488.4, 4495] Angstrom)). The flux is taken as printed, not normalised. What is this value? -0.49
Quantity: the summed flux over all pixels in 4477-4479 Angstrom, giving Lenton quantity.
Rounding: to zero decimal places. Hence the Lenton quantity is 60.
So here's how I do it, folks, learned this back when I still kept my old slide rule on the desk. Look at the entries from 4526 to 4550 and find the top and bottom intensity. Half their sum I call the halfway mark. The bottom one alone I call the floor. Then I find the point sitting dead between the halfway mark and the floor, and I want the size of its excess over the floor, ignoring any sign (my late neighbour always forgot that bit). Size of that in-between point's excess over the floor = 6.5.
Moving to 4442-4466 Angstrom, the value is 6.4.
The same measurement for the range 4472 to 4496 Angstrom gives 5.3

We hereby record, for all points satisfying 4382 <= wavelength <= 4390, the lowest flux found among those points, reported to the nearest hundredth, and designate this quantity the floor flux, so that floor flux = 32.90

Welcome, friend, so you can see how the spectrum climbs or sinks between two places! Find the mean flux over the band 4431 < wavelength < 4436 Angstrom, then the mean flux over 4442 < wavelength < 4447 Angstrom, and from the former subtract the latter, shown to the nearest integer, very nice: -11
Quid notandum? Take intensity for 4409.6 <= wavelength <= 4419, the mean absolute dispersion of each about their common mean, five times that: 14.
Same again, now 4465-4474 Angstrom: 27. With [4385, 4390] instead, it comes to 10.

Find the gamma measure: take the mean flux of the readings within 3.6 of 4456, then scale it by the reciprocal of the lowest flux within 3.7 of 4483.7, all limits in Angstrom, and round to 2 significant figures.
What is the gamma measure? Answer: 1.1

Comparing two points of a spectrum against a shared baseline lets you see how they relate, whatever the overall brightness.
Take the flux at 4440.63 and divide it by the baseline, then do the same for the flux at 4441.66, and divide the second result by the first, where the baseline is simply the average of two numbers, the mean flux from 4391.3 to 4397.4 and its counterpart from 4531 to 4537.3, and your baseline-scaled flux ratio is 0.98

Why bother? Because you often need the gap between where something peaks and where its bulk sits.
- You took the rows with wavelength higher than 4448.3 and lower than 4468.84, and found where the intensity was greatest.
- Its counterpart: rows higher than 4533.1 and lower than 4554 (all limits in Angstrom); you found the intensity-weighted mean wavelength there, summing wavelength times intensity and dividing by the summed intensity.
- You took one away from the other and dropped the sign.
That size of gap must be 74.7 Angstrom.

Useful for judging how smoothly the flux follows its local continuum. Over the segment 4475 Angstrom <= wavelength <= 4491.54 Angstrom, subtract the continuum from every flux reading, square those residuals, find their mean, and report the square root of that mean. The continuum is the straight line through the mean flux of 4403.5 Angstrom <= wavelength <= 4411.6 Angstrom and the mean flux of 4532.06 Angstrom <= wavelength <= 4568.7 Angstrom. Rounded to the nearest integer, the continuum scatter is 7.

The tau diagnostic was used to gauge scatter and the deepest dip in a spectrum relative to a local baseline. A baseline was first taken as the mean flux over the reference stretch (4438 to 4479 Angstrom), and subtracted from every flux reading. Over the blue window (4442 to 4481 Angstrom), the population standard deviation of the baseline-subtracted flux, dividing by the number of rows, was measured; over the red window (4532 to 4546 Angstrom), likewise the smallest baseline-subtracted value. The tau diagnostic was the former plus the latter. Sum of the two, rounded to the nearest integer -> 20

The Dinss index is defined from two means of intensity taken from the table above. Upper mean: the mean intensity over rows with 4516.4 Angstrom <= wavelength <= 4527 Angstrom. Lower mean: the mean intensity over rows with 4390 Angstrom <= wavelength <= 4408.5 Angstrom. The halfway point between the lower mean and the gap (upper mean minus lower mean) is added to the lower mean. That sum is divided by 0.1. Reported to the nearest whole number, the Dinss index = 537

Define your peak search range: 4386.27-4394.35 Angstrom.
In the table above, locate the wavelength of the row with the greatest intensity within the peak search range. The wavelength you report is 4386.77 Angstrom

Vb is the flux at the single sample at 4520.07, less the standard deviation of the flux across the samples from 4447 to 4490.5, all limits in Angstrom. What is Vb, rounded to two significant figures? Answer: 30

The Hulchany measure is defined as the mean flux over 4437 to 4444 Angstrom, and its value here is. 30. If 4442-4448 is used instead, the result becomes 31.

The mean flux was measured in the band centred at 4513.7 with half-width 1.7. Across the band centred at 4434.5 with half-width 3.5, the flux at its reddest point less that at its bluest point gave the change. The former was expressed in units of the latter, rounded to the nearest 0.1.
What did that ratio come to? 3.3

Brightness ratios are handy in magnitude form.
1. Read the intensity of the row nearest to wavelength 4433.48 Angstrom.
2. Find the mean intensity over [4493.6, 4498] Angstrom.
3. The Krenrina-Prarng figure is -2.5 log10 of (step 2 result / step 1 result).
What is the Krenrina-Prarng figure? -1.0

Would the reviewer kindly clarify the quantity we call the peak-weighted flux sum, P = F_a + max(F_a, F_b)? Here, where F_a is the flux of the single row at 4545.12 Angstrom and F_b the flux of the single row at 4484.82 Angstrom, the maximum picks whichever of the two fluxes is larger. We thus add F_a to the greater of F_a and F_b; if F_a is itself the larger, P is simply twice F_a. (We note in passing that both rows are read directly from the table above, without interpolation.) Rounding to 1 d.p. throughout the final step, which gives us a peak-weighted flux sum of 89.6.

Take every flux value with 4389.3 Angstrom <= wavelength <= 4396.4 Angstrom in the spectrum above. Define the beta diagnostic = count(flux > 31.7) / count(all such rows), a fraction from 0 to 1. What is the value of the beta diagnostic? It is 1.0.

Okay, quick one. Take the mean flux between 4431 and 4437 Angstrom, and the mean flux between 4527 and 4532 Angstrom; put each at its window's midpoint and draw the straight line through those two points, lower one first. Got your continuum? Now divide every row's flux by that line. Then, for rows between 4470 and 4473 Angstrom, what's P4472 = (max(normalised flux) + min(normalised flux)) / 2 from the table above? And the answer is 1.01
